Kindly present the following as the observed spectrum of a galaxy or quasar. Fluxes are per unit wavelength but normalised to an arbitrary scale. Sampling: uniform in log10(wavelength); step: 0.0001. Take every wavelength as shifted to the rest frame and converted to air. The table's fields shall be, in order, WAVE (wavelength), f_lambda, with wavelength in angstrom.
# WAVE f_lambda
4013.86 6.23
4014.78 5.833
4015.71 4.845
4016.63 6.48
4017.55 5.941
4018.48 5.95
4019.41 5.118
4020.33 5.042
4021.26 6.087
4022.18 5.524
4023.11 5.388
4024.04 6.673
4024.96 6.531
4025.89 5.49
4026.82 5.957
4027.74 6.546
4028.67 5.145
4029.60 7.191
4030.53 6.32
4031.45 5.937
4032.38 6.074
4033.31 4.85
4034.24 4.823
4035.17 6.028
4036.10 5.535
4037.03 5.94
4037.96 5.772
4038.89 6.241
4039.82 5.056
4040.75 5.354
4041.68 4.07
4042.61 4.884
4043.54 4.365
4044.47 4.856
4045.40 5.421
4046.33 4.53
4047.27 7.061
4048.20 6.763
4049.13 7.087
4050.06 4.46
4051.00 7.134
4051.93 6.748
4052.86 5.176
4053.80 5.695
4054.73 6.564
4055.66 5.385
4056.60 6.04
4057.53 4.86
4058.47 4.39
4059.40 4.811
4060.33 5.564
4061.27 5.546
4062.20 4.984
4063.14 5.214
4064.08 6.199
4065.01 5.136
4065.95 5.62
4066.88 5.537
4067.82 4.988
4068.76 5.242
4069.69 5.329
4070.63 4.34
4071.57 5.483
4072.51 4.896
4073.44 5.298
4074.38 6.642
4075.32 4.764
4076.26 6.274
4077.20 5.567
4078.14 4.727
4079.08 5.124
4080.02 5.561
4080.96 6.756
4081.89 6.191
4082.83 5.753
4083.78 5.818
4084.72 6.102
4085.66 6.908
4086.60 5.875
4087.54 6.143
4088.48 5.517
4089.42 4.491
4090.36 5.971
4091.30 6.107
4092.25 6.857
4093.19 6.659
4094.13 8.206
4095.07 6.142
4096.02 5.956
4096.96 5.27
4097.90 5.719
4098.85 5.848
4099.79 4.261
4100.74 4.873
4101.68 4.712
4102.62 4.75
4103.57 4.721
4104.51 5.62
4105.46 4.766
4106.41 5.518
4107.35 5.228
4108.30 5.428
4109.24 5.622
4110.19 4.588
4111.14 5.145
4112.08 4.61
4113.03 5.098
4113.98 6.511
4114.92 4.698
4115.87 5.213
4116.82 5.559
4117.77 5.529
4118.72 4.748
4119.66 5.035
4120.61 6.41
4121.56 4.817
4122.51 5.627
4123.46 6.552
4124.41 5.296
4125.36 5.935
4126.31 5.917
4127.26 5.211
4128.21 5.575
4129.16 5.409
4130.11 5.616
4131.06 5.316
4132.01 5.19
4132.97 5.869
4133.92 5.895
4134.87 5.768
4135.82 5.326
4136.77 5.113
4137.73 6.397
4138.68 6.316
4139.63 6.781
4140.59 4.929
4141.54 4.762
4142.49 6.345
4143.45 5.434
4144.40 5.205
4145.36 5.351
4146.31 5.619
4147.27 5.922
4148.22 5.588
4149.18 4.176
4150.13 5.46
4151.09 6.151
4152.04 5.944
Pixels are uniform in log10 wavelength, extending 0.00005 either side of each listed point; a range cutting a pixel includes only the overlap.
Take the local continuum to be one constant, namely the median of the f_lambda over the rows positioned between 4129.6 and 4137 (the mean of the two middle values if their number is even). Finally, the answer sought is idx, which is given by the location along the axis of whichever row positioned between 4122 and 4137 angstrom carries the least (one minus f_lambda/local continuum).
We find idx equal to 4123.46 angstrom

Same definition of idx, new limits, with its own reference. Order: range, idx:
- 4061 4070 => 4064.08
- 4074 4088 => 4085.66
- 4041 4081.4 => 4051.00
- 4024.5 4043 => 4029.60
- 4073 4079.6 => 4074.38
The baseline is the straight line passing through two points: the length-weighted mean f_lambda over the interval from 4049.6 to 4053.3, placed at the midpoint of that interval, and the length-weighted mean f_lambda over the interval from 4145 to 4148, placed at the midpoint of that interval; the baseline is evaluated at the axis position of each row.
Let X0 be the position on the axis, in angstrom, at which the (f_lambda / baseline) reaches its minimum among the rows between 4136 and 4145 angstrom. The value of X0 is 4141.54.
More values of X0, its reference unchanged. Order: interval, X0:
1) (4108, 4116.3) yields 4110.19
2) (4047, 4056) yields 4050.06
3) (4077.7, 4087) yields 4078.14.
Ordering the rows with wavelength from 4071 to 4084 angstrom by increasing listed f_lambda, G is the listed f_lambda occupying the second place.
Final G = 4.764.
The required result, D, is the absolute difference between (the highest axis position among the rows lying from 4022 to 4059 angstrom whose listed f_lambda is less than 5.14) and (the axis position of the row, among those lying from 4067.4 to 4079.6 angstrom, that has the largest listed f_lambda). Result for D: 15.9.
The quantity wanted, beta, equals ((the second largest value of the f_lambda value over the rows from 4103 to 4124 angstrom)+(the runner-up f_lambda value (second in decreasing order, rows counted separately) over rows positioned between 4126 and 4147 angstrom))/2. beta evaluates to 6.45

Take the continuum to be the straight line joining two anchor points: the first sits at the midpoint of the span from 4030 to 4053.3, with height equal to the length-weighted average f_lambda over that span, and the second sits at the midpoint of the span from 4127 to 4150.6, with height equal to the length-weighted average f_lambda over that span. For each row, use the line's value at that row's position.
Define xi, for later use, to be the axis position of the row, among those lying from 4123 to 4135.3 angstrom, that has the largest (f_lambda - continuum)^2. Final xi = 4123.46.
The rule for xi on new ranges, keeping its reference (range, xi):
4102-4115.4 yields 4110.19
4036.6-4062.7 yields 4041.68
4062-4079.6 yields 4070.63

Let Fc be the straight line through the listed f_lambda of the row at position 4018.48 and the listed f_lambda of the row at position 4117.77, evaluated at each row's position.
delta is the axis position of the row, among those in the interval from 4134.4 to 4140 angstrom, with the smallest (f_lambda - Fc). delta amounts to 4136.77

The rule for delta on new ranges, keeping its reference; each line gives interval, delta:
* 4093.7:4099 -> 4096.96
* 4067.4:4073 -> 4070.63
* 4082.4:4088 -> 4082.83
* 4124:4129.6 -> 4127.26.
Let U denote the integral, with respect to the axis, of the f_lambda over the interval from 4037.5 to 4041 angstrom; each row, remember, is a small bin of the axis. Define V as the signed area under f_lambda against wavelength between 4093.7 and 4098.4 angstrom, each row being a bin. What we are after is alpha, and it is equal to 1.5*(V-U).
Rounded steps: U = 20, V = 29.3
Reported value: 14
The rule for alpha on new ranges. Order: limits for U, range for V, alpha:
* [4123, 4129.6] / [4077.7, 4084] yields -3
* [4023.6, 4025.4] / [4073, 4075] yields 0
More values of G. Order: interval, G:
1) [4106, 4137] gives 4.61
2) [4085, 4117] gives 4.491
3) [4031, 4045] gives 4.365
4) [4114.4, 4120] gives 4.748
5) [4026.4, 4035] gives 4.85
